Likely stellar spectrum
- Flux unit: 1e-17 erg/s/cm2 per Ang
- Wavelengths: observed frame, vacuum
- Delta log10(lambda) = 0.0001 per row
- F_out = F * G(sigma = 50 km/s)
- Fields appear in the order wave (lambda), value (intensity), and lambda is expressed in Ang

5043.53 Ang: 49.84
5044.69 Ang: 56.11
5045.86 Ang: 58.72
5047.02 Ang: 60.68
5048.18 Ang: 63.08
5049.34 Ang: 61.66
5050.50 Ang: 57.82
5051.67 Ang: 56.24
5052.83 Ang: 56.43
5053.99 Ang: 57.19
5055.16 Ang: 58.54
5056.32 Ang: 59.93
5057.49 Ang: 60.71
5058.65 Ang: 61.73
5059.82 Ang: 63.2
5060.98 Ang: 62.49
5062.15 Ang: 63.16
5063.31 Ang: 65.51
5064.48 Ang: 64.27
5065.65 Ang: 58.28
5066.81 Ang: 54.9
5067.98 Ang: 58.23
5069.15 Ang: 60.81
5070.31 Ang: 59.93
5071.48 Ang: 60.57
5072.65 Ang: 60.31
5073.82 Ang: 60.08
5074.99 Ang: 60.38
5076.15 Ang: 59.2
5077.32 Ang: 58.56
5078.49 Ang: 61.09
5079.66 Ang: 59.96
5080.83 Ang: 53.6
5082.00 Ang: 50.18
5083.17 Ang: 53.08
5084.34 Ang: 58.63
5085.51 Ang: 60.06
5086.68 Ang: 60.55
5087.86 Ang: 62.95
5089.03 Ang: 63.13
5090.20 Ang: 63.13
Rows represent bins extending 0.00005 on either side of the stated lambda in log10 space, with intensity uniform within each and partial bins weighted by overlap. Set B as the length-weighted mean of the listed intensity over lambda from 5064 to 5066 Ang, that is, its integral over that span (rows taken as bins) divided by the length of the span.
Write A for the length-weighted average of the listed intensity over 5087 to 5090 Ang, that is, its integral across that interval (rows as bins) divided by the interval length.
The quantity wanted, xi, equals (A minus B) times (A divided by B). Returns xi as 1.4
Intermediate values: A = 62.7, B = 61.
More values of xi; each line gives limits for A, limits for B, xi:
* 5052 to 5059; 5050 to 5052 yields 2.1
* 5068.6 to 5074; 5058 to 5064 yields -2.7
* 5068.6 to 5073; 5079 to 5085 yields 5.7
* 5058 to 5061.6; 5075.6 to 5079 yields 3.0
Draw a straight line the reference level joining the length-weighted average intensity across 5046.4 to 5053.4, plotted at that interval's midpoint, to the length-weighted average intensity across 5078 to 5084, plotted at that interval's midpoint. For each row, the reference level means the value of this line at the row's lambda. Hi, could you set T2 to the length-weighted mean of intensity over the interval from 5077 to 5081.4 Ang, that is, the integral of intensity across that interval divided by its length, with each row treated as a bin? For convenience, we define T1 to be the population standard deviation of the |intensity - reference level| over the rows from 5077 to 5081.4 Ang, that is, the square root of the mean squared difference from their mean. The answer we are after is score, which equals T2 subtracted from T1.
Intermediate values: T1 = 1.3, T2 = 58.3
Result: -57.0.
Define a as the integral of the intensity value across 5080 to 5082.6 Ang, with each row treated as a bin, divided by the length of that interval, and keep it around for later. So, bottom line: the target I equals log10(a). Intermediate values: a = 52.7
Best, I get 1.72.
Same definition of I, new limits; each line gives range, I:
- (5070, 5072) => 1.78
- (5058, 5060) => 1.79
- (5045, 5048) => 1.78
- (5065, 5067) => 1.76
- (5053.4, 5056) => 1.76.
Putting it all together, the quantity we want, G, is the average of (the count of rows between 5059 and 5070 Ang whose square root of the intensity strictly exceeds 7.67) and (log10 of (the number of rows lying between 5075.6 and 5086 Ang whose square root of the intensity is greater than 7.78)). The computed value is 3.0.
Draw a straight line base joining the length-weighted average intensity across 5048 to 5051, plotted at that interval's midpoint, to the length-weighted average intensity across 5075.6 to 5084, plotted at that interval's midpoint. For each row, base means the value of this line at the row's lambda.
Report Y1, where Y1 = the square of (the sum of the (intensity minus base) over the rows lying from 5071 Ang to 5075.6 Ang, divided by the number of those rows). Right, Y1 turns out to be 8.2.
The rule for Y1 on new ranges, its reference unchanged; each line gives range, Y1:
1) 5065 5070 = 0.0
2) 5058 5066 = 13.4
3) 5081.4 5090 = 6.7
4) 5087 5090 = 58.8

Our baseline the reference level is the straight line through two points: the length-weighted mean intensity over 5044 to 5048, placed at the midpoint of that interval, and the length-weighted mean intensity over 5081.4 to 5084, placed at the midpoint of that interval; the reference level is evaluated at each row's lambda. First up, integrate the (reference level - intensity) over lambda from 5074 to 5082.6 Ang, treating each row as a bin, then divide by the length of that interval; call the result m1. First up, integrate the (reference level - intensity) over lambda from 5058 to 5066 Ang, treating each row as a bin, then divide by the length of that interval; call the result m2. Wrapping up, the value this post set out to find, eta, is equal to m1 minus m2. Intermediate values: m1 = -4.6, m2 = -6.9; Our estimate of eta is 2.3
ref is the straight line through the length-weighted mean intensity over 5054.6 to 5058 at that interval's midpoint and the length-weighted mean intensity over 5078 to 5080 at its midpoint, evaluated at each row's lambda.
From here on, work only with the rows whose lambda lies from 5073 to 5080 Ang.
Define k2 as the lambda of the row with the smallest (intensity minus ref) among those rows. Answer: 5077.32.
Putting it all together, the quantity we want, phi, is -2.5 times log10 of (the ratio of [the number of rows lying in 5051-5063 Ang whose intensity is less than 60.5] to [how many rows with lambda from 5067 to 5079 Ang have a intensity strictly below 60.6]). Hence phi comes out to 0.51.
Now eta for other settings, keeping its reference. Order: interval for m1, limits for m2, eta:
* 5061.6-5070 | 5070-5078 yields 0.6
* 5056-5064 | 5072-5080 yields 0.2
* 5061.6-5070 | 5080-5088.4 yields -0.5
